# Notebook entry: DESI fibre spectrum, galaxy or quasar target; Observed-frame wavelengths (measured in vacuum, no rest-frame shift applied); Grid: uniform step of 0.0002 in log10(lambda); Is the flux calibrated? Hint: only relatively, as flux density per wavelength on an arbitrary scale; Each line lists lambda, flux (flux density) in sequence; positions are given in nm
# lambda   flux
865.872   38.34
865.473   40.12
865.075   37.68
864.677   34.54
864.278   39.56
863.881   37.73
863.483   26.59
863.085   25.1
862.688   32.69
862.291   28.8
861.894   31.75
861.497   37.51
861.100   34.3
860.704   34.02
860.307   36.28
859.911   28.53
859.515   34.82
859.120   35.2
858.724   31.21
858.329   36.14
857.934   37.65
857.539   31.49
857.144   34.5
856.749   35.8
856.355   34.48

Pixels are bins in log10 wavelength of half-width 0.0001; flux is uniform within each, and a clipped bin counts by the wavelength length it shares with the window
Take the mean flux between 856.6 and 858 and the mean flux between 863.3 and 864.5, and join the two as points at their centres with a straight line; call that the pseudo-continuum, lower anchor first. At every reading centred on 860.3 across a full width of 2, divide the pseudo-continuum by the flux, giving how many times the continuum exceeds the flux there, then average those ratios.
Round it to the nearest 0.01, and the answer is 1.04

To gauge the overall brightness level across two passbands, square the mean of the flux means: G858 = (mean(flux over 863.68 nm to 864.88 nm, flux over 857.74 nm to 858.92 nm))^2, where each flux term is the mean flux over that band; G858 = 1306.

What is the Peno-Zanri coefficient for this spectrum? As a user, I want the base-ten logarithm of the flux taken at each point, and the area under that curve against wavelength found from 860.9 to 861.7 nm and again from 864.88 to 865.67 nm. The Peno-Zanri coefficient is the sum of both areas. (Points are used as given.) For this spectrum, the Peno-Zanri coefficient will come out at 2.50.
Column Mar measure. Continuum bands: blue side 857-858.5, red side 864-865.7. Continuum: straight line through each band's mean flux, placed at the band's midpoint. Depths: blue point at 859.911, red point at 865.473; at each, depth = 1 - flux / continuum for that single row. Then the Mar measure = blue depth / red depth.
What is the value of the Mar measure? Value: -4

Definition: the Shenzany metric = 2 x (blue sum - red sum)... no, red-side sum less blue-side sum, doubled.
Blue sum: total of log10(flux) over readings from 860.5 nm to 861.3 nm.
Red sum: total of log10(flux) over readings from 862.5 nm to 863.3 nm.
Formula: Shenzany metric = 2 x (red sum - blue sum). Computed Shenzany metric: -0.31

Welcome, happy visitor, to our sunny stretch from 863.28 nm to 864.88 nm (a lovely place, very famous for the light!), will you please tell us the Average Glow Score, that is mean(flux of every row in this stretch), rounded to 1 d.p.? 34.6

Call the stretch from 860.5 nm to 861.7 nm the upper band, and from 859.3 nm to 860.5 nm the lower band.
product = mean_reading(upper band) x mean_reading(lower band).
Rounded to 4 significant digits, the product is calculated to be 1172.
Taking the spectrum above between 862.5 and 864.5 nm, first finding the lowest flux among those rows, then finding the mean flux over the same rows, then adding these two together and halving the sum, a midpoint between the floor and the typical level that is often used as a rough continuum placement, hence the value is 28.7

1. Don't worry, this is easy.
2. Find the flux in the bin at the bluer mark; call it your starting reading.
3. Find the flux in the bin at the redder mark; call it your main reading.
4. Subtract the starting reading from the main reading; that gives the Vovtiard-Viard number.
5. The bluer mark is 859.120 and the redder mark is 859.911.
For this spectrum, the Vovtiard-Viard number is -6.7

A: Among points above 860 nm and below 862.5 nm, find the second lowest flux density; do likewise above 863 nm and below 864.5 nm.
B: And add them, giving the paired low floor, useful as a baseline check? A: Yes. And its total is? 58.3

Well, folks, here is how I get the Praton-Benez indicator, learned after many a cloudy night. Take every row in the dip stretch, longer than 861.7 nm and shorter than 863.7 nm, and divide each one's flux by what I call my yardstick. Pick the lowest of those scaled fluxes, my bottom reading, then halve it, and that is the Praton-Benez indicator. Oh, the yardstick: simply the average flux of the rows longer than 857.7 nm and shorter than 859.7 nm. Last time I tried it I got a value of 0.359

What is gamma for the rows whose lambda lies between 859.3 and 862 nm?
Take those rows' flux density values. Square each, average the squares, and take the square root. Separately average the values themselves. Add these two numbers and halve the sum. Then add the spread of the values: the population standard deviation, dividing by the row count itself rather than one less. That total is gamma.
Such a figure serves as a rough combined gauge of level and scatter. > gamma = 36.7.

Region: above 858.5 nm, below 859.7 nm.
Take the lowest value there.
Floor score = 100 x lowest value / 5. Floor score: 624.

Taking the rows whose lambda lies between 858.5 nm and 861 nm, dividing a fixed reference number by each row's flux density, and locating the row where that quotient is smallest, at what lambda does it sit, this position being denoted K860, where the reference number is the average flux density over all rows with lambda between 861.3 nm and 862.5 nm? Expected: 860.307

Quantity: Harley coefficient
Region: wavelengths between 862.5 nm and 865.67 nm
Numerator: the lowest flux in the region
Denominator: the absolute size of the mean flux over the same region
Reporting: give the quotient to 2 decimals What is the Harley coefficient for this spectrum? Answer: 0.73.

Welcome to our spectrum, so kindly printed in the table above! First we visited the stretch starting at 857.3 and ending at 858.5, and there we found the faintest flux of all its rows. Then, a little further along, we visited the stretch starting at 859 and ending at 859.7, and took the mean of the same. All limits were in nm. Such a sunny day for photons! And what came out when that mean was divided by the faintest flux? 1.11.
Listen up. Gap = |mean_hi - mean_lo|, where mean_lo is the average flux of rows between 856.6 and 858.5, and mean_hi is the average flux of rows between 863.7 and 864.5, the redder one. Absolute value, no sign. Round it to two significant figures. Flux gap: 3.5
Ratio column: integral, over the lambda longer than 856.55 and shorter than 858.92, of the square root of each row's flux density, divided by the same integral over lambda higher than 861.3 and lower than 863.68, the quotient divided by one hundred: 0.0106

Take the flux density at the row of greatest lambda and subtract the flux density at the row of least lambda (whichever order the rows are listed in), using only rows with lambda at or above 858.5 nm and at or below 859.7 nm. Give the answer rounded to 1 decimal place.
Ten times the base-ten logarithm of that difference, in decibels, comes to 5.6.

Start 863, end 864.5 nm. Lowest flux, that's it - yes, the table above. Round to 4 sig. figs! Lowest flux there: 25.10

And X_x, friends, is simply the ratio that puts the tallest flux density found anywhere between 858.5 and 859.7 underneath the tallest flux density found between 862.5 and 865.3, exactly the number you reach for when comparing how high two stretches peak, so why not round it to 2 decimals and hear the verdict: 1.12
